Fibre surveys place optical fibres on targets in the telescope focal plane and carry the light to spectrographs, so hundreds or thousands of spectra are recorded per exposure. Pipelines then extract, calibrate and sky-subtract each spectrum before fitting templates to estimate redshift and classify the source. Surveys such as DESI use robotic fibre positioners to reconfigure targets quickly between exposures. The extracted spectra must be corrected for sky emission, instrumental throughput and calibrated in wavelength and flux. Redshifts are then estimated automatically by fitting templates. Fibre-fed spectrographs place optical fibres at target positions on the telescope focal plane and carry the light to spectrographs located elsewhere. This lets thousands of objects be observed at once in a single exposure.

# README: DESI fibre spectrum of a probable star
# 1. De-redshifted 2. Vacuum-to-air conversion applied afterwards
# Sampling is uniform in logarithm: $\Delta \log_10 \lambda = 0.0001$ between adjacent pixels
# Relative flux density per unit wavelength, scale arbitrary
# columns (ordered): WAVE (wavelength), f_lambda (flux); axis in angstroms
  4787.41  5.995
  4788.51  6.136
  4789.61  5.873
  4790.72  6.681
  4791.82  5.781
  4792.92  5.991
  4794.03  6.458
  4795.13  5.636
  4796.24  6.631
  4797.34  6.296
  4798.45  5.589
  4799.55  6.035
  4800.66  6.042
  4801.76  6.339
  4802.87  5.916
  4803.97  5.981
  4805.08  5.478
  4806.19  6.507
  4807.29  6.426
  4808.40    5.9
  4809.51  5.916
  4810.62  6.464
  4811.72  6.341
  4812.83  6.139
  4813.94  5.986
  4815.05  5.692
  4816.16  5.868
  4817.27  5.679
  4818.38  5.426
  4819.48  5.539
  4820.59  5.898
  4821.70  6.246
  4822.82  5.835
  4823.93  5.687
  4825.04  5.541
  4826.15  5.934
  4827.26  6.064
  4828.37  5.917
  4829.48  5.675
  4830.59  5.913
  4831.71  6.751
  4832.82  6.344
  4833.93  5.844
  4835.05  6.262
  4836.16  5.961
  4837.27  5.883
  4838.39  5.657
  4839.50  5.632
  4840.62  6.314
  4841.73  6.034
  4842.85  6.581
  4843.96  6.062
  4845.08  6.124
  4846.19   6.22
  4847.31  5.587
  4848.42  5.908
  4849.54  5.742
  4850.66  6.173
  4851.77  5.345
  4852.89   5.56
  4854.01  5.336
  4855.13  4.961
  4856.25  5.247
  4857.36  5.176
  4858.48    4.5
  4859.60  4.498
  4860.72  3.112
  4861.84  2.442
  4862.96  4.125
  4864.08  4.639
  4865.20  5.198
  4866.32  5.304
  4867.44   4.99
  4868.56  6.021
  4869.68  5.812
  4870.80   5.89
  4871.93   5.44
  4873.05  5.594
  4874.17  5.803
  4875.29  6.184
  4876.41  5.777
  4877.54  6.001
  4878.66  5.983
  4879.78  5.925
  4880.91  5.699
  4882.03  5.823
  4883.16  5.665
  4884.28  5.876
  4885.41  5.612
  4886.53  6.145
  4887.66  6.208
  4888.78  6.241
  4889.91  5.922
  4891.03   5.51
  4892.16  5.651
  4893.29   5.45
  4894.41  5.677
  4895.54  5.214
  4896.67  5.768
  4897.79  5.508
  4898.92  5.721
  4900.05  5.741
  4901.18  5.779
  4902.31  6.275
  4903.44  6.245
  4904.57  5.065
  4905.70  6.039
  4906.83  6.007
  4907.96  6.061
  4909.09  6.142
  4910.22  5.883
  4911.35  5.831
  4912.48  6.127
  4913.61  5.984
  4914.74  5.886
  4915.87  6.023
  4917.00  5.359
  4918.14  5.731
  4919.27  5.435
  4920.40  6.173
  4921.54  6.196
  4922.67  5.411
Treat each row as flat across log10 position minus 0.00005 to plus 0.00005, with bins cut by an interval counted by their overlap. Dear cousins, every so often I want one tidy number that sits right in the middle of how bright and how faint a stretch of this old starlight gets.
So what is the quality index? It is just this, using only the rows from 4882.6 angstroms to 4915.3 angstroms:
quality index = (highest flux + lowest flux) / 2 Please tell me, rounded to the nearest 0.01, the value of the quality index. 5.67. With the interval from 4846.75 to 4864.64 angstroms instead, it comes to 4.31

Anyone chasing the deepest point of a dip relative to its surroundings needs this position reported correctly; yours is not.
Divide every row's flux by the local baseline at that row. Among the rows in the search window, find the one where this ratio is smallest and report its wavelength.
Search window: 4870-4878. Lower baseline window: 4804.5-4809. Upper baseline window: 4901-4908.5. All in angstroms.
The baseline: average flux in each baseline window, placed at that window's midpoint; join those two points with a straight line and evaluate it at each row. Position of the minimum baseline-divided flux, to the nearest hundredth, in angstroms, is 4871.93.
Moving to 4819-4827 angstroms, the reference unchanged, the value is 4819.48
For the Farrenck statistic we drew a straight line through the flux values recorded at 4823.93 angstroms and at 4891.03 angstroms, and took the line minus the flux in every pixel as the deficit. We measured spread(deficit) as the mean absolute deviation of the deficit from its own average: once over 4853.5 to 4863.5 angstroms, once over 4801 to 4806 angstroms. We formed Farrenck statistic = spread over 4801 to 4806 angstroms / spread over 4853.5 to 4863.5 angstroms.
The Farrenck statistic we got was 0.30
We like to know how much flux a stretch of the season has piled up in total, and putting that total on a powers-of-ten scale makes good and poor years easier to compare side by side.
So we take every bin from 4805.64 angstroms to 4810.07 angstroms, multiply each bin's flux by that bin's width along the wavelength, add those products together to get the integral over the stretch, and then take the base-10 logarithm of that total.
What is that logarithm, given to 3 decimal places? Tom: 1.438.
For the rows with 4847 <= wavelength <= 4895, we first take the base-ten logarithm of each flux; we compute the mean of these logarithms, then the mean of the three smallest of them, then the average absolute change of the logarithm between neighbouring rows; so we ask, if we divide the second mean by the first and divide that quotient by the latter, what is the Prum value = 21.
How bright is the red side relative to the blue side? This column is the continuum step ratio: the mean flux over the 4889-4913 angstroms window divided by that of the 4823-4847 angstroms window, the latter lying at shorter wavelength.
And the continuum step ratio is 0.96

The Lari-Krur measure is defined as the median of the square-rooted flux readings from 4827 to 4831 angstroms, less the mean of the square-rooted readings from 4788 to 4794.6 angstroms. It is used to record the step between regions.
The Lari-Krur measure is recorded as -0.05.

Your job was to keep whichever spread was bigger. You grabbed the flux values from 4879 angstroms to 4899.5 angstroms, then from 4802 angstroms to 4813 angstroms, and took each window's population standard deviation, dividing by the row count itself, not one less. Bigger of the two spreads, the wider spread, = 0.31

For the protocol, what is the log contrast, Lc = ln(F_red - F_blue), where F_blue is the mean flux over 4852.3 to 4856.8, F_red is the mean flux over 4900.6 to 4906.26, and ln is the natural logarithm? -0.50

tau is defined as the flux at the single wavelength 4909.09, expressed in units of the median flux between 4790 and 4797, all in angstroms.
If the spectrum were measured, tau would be 0.99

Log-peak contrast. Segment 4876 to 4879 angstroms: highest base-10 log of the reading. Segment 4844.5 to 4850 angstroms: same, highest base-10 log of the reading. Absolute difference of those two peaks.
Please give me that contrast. 0.016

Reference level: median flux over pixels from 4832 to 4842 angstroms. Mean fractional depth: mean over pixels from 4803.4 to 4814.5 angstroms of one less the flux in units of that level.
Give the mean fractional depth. -0.026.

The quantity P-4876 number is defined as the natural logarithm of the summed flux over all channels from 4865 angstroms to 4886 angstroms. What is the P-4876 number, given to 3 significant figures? 4.69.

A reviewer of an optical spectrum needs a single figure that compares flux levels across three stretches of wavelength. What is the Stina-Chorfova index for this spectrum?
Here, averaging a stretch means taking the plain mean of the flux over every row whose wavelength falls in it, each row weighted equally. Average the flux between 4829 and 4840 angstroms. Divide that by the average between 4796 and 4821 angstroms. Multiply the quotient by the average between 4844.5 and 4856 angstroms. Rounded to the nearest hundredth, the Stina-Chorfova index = 5.68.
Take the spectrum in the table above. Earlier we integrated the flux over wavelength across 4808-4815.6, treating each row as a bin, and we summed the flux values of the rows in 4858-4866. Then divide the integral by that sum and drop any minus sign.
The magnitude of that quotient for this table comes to 1.6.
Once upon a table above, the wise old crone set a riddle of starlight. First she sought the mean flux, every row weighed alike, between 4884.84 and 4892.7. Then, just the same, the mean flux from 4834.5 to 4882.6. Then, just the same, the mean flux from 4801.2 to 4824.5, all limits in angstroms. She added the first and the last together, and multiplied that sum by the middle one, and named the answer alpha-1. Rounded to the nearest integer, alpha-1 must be 65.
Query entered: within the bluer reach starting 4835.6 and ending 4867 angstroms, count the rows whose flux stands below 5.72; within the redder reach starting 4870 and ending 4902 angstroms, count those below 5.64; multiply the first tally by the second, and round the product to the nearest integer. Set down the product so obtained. 119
